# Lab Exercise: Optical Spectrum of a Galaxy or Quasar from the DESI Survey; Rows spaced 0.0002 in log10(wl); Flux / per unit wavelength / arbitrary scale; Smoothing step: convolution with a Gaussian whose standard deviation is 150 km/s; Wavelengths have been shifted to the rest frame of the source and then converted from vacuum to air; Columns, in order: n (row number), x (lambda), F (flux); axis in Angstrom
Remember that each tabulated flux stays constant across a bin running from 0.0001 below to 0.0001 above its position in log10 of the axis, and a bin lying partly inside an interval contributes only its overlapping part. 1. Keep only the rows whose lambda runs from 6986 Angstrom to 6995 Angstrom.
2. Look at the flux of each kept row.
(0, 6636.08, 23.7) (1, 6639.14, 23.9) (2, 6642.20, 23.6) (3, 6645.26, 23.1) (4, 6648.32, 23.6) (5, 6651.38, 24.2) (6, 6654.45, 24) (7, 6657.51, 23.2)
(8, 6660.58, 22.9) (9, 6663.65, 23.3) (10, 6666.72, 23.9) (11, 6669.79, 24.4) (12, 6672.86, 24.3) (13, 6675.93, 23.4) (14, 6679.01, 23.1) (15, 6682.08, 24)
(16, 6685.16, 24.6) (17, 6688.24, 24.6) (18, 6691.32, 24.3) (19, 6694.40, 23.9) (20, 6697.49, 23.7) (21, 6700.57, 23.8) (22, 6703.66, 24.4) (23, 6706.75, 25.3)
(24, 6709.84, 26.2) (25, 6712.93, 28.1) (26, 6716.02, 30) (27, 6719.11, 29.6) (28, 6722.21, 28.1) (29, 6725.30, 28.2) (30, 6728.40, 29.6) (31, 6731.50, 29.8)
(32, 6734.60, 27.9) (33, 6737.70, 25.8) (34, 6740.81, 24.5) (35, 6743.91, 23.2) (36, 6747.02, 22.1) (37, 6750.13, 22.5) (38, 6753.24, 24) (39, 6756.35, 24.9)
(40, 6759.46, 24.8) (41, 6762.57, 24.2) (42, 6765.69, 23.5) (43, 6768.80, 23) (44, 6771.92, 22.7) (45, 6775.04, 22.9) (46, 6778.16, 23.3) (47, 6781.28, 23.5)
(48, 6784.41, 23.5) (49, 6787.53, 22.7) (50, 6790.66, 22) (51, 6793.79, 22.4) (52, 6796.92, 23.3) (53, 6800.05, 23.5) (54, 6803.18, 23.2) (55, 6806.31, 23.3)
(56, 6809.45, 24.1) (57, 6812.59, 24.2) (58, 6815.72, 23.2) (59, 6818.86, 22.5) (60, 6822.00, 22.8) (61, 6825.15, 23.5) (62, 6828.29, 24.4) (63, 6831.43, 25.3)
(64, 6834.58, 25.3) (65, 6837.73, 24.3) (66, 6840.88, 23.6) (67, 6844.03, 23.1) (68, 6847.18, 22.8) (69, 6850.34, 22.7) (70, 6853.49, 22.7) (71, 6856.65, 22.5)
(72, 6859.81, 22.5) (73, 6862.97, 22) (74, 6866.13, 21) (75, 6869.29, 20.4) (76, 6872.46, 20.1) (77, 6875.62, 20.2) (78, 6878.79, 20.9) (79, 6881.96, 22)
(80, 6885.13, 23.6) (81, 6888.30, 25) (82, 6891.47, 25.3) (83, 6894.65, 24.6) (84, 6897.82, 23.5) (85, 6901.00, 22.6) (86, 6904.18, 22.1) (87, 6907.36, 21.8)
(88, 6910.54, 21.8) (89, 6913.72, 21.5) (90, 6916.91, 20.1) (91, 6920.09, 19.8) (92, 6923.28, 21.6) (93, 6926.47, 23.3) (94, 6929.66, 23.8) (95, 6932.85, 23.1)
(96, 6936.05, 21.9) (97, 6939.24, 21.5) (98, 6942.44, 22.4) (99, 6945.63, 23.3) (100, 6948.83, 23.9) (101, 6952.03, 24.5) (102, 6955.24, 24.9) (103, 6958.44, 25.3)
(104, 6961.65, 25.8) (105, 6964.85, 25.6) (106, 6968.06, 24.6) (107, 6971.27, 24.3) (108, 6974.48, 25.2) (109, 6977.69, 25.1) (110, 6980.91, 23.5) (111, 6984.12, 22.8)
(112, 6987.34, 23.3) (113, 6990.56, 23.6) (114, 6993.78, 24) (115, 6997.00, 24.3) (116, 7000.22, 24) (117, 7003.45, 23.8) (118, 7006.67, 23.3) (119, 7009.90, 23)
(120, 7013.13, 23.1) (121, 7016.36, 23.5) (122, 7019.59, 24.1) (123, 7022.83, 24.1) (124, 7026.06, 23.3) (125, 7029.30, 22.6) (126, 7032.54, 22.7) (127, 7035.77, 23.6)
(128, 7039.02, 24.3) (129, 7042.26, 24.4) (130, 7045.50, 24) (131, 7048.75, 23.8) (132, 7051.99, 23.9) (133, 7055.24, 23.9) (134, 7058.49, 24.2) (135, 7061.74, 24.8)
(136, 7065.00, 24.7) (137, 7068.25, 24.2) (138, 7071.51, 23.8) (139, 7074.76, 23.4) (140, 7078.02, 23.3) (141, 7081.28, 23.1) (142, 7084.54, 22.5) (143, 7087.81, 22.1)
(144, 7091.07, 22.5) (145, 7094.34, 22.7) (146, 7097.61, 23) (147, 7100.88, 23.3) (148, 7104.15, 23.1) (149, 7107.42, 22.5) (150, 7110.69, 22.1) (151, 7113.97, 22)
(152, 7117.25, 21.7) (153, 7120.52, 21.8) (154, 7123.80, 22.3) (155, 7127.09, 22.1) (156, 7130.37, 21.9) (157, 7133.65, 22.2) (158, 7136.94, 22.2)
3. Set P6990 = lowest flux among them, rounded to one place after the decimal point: 23.3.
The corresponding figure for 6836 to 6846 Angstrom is 23.1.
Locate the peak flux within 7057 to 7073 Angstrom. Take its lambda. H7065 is 7061.74 Angstrom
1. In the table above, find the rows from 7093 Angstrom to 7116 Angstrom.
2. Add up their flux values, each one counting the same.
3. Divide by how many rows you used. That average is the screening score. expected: 22.7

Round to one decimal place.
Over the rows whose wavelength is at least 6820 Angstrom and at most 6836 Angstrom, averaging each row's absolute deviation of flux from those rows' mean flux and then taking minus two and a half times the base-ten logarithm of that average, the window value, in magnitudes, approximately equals 0.1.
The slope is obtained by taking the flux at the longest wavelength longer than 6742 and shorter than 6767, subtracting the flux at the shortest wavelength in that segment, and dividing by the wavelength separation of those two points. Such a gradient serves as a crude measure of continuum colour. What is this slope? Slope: 0.014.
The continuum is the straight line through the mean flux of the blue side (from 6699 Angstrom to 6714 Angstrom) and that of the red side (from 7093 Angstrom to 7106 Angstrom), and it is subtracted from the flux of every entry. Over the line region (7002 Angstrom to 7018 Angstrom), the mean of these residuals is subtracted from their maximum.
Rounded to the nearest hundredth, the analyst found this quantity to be 0.42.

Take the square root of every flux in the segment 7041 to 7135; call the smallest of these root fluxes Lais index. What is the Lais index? 4.66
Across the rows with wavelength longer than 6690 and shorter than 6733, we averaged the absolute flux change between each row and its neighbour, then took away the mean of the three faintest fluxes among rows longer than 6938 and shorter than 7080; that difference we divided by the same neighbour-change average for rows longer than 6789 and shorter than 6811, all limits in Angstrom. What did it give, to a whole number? -47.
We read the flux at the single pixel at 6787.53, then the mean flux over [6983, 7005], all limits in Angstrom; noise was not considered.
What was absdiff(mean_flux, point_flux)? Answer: 1.0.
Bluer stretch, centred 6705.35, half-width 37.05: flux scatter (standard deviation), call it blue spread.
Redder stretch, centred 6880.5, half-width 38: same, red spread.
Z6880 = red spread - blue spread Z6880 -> -0.9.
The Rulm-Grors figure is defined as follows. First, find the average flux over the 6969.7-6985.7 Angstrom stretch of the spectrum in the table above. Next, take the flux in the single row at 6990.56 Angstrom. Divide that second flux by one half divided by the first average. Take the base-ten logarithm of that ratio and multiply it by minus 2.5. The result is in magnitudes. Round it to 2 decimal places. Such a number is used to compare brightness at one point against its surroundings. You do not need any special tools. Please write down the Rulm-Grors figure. -7.64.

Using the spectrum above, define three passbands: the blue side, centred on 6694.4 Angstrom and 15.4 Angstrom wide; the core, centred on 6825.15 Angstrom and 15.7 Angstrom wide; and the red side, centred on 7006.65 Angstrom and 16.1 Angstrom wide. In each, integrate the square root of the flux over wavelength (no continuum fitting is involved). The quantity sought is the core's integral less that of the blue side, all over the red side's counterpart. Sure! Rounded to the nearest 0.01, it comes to 0.01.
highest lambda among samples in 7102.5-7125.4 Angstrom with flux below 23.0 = 7123.80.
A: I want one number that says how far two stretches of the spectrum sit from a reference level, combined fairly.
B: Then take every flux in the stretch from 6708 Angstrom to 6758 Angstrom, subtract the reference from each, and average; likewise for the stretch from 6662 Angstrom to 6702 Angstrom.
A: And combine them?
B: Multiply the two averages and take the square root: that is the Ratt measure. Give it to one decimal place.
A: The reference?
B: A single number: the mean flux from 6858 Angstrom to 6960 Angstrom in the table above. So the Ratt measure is 2.4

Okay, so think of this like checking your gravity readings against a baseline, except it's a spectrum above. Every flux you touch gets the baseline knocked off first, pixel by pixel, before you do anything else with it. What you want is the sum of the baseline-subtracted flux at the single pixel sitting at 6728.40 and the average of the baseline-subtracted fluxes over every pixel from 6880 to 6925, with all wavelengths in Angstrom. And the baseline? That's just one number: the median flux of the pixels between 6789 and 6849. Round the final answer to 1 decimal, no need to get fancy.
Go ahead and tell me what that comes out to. 5.5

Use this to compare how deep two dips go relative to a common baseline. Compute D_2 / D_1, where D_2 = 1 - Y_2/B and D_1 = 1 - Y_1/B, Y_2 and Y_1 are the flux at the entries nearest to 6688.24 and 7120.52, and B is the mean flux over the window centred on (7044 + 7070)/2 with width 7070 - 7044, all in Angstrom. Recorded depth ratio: -0.2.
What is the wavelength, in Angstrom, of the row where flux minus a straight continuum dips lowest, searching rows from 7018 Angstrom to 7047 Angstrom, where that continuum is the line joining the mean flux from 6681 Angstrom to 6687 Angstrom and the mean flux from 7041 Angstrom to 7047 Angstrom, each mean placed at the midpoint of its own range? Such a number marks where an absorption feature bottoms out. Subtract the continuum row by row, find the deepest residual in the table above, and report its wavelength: 7029.30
